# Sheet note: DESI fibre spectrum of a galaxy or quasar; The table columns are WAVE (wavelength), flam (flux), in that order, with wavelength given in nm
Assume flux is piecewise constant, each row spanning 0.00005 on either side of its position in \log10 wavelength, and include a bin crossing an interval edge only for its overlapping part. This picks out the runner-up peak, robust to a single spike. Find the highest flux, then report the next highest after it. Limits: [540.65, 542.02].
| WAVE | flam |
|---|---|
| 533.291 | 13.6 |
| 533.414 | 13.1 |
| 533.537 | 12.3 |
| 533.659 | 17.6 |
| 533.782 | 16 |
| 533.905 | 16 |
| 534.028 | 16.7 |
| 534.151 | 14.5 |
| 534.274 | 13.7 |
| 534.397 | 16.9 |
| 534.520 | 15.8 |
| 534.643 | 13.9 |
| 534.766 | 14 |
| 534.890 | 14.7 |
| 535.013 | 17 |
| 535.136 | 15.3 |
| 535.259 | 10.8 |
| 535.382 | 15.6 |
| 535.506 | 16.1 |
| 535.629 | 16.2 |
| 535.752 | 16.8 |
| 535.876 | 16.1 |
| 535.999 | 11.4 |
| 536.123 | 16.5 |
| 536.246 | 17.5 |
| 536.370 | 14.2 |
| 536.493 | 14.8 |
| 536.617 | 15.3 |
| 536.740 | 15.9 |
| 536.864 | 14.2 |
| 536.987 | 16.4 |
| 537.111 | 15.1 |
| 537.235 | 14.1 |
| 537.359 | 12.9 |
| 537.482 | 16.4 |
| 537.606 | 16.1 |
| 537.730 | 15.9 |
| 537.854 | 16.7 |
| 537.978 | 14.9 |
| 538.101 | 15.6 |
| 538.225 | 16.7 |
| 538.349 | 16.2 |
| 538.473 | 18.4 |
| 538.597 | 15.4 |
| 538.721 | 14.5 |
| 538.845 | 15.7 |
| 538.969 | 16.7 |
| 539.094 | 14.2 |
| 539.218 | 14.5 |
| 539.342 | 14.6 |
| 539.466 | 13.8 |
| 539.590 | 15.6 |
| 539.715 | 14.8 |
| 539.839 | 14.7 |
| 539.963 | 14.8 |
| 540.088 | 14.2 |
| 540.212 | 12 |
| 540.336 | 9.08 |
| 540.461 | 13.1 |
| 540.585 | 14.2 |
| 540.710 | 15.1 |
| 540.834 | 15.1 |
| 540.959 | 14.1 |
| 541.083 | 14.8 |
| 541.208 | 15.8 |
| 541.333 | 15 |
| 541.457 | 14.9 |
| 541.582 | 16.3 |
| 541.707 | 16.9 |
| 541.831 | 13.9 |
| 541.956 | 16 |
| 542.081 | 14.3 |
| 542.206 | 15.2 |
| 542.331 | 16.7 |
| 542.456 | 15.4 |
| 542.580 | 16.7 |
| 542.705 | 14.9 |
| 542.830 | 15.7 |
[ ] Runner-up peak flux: 16.3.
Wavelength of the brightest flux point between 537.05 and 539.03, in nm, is 538.473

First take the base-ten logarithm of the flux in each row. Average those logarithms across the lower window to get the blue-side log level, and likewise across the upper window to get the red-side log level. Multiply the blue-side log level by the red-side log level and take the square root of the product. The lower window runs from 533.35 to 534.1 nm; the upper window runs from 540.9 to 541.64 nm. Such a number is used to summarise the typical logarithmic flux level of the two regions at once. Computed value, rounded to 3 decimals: 1.180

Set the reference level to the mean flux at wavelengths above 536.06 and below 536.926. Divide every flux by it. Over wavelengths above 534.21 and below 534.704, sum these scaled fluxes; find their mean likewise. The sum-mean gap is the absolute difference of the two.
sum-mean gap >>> 2.92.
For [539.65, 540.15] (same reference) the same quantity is 2.83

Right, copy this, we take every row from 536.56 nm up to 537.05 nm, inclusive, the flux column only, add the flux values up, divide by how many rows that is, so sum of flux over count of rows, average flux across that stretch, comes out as 15.5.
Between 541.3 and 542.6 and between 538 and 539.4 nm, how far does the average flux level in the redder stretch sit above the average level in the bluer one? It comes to -0.11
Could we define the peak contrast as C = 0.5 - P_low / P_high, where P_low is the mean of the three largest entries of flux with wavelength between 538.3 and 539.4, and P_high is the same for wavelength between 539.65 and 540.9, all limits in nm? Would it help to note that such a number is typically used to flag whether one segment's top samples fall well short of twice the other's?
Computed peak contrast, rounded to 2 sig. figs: -0.64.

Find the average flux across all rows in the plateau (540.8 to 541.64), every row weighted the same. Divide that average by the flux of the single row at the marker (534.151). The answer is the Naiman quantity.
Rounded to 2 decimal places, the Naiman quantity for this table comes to 1.04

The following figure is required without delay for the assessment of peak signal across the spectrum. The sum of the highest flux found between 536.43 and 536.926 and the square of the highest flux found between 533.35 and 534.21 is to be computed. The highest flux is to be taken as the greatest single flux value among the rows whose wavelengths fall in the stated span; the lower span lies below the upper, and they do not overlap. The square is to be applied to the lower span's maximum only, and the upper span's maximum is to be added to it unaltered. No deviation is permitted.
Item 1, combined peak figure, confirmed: 326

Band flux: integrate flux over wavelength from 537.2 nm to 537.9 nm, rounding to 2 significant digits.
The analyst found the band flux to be 11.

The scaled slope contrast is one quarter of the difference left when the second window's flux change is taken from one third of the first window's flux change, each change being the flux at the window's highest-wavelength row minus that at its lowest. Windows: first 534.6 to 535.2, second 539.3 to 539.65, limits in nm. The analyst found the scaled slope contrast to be -0.13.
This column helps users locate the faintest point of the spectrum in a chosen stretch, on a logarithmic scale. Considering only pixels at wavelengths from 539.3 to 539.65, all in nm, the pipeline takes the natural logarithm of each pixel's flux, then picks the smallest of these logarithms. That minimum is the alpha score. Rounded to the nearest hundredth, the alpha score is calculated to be 2.62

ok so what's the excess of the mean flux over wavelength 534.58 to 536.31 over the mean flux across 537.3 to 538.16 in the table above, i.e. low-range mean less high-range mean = -0.4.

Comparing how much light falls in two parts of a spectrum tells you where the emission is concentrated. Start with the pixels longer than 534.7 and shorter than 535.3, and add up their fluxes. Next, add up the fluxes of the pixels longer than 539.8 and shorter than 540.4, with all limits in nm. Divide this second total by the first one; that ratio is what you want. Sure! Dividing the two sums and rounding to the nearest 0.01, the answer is 0.90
